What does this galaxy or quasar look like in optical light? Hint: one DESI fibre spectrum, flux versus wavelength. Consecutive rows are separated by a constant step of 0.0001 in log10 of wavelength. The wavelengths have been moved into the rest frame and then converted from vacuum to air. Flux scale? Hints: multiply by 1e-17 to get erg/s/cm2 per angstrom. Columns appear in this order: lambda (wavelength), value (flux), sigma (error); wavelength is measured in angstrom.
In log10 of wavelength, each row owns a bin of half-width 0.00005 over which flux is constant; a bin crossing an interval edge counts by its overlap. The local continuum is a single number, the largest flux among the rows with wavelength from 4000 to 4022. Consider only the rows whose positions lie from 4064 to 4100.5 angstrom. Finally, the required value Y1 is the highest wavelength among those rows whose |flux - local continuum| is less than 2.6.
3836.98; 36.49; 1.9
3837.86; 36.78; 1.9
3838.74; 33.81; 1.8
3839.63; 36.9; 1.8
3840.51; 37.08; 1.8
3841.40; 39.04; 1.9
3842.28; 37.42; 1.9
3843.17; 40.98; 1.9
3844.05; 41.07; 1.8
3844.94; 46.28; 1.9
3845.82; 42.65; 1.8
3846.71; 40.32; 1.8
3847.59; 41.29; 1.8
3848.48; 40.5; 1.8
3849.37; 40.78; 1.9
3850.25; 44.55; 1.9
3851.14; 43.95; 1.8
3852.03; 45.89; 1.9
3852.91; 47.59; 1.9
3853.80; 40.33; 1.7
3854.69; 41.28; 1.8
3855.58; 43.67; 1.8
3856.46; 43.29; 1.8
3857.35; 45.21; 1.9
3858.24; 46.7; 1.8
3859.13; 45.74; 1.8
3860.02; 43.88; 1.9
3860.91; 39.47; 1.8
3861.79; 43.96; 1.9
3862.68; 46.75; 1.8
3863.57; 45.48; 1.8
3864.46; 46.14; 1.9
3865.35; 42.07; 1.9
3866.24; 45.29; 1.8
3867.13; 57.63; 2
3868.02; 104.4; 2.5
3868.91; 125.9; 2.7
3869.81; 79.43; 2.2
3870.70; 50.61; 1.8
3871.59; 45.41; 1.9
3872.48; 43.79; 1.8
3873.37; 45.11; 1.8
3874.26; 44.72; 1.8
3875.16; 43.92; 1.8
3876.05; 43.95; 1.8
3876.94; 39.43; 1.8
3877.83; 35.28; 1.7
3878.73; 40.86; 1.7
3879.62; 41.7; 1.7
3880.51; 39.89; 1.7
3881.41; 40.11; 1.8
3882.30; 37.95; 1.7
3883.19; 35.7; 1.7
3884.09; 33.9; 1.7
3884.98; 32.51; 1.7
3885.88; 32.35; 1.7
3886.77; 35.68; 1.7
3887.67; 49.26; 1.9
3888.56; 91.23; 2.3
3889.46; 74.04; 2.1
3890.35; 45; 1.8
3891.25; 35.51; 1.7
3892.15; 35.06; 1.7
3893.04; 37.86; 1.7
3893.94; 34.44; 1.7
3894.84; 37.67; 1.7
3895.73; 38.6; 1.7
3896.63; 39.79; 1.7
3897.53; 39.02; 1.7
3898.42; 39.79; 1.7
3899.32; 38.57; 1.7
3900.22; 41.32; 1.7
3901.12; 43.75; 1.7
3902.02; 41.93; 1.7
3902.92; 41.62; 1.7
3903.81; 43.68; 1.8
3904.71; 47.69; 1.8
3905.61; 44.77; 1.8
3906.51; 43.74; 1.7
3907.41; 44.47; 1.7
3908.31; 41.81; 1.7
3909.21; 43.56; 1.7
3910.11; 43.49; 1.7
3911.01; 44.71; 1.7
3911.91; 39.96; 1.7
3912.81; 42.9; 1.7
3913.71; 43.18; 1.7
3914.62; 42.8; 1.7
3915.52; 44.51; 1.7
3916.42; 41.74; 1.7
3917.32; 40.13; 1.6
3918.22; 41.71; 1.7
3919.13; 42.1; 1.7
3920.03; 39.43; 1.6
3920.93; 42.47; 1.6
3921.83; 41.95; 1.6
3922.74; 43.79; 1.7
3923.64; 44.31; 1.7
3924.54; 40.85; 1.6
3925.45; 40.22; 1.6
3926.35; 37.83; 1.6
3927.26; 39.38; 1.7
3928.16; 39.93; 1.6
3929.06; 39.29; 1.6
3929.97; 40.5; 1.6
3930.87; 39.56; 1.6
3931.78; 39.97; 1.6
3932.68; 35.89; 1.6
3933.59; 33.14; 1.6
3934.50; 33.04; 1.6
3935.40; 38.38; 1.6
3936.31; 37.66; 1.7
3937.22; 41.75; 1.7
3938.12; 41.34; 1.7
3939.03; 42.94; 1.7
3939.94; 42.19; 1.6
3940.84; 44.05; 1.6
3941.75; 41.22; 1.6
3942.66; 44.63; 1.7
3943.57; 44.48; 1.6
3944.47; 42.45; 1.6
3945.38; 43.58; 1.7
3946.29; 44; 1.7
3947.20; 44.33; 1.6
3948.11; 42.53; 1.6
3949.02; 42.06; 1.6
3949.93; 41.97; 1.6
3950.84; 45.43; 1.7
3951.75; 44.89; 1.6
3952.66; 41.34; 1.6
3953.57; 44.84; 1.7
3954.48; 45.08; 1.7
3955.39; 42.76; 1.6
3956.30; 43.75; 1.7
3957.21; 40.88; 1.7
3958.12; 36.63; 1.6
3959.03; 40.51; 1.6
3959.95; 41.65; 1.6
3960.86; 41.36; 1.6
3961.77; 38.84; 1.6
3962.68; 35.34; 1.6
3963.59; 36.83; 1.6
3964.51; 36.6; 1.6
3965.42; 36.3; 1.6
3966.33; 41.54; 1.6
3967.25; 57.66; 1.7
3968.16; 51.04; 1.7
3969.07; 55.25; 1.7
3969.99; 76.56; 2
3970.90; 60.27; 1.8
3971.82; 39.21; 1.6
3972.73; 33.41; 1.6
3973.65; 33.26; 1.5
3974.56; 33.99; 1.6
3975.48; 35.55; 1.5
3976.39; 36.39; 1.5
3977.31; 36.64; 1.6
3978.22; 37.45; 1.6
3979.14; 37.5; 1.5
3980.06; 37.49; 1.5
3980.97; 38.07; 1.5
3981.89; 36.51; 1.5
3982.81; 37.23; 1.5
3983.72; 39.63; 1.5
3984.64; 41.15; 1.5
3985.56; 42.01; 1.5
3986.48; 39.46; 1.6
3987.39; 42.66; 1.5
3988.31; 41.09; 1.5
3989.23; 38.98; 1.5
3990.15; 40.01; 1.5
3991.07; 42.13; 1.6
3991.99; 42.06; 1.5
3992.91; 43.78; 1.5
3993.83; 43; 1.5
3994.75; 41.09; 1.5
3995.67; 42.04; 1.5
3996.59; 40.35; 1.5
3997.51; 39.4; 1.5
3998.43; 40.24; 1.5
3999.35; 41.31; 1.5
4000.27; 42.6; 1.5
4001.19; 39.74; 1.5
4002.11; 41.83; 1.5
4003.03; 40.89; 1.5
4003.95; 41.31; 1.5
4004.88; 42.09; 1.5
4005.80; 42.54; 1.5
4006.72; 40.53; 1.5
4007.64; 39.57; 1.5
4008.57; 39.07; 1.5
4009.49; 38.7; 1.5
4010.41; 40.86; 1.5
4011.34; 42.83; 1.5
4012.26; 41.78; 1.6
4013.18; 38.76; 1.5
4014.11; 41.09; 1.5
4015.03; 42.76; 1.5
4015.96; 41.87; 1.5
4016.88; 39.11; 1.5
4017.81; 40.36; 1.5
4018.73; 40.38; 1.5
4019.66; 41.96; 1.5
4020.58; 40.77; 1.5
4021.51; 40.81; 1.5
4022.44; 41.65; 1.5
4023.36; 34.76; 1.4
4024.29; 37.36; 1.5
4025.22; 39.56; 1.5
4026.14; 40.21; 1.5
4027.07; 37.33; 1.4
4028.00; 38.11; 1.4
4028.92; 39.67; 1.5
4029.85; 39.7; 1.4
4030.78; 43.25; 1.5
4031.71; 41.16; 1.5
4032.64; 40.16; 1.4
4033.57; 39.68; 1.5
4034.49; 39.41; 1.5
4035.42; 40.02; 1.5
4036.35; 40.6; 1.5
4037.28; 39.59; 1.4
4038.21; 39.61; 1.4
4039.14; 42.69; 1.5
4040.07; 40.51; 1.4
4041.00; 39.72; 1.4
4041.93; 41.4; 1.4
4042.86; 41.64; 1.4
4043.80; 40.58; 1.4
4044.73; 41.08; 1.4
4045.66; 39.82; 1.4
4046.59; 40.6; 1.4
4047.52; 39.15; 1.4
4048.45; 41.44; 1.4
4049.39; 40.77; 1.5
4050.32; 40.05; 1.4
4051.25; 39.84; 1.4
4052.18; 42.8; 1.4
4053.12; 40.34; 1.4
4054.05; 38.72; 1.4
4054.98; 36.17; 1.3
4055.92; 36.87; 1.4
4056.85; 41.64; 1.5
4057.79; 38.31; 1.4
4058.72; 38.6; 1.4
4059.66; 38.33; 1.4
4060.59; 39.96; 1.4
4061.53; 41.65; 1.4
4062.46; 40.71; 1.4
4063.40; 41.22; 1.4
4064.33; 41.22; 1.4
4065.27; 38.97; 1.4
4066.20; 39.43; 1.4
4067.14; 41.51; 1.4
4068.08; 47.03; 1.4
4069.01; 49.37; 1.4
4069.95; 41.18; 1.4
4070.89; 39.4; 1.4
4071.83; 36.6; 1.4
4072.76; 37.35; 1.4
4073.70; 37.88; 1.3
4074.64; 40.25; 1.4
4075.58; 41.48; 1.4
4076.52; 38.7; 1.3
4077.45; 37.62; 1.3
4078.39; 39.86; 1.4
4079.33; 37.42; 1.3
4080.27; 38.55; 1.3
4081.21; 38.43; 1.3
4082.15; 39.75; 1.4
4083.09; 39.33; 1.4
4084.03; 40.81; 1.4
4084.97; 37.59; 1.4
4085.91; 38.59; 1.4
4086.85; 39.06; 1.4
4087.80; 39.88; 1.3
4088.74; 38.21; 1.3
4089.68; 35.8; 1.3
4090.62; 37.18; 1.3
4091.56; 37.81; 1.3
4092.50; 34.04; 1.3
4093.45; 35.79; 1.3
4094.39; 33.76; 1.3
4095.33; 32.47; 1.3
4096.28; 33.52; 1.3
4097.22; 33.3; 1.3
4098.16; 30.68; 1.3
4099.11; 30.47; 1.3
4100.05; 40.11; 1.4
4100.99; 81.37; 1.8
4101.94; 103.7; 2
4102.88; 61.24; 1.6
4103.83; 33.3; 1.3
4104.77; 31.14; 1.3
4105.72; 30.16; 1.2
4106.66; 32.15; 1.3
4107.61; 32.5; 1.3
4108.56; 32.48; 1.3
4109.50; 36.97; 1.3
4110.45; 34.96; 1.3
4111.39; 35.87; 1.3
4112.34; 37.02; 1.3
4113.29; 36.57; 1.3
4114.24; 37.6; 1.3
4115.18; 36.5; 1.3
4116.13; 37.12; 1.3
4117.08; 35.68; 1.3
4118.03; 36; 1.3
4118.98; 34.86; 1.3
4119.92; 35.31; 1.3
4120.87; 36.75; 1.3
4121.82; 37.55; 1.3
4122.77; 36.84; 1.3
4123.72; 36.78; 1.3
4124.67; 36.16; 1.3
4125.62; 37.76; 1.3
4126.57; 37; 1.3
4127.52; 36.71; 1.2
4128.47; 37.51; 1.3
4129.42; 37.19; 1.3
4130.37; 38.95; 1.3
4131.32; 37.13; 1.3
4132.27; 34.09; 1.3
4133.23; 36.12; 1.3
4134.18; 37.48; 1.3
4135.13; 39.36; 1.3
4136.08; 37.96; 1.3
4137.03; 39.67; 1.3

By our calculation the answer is 4084.03 angstrom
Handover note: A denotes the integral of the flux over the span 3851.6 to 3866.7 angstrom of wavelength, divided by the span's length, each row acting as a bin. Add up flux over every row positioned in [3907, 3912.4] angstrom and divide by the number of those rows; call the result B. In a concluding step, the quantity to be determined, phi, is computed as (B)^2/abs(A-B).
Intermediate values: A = 44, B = 43.0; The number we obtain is 1407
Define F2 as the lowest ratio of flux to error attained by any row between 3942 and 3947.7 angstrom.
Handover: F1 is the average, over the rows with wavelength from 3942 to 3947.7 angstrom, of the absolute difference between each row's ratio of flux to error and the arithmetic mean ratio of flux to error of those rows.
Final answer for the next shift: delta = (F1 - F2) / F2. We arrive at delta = -0.971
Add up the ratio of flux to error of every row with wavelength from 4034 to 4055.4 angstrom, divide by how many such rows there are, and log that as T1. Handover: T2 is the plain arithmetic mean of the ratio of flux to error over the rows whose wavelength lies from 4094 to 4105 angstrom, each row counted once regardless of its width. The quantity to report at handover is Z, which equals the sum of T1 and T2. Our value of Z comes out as 59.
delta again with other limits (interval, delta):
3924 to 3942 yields -0.936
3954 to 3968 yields -0.913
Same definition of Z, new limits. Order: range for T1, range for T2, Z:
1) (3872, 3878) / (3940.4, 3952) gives 50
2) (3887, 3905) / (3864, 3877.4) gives 53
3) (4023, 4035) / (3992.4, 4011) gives 54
